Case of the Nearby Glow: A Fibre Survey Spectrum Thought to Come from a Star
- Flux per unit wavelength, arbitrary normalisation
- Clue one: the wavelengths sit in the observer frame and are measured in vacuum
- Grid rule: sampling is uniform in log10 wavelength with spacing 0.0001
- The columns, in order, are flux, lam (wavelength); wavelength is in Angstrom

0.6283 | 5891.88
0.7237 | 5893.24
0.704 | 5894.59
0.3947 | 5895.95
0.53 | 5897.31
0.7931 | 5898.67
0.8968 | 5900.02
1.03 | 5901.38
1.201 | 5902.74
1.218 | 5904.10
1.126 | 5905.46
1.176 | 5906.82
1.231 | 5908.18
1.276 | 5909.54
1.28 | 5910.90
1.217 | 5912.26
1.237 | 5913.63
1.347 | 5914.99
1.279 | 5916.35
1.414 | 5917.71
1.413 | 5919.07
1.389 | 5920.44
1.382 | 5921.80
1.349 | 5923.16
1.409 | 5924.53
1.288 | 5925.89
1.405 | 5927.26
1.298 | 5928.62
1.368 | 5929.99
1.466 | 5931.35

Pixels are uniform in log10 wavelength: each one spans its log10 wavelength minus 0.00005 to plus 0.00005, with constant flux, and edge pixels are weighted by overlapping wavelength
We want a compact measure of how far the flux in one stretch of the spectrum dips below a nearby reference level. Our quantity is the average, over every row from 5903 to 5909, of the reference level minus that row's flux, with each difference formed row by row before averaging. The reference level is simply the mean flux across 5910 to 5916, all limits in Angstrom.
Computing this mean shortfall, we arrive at 0.08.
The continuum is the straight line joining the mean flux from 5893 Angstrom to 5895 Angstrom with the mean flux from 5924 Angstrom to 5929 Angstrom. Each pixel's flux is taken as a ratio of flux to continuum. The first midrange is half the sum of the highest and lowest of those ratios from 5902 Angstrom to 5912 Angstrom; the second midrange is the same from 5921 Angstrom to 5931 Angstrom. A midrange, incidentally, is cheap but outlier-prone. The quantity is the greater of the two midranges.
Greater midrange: 1.28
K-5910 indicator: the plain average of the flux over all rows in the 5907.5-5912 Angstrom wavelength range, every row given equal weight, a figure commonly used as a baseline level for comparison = 1.26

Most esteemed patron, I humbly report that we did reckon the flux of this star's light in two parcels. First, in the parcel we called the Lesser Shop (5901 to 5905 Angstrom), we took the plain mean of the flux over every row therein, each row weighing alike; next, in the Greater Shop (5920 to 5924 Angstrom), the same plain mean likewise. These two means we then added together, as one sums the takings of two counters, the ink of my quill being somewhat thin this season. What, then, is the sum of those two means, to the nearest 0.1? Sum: 2.5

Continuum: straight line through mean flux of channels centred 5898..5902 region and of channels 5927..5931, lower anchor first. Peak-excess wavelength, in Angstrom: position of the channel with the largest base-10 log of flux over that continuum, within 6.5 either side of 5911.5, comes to 5909.54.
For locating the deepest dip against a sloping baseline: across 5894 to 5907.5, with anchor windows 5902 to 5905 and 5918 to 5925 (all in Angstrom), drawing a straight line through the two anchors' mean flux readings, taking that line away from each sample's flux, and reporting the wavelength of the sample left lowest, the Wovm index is 5895.95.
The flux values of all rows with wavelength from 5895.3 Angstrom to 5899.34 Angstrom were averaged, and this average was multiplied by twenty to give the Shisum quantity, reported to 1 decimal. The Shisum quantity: 11.5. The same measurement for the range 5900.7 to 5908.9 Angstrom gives 23.3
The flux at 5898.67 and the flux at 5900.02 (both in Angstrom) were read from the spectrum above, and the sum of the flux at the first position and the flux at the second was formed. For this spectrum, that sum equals 1.7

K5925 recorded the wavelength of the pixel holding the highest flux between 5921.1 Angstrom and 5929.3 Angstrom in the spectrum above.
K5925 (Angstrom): 5924.53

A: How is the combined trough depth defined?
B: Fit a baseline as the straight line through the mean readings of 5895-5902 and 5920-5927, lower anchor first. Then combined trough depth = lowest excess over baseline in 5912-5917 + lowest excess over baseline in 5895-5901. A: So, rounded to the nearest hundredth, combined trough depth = -0.17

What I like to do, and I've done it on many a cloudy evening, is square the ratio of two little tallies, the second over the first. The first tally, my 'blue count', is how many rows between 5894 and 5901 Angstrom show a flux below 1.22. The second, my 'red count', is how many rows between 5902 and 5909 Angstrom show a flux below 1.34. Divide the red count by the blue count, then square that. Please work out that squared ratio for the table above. 1.0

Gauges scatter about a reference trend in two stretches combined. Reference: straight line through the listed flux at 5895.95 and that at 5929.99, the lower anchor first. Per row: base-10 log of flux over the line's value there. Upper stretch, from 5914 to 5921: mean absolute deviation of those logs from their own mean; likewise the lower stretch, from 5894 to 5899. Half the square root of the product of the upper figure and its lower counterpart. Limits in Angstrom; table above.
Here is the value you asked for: 0.021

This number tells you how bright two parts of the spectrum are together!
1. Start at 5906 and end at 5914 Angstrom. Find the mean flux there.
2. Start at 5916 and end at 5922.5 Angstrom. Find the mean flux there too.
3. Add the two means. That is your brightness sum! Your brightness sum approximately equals 2.61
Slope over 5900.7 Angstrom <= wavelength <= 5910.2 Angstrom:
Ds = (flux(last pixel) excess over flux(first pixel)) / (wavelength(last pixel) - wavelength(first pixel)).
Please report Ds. 0.030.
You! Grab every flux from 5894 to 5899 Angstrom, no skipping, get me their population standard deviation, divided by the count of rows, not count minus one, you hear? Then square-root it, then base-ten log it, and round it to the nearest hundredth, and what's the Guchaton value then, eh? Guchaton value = -0.41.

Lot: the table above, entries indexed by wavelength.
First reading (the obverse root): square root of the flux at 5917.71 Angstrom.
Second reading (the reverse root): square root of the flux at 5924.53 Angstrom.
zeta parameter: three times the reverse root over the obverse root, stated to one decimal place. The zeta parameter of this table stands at 3.0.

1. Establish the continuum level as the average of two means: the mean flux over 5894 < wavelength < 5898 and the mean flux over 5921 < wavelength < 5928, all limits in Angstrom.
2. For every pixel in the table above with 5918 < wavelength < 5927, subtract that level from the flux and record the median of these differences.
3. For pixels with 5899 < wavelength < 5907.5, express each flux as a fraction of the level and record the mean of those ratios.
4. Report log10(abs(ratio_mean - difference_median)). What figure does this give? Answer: -0.14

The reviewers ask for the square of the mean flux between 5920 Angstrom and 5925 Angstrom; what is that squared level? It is 1.91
